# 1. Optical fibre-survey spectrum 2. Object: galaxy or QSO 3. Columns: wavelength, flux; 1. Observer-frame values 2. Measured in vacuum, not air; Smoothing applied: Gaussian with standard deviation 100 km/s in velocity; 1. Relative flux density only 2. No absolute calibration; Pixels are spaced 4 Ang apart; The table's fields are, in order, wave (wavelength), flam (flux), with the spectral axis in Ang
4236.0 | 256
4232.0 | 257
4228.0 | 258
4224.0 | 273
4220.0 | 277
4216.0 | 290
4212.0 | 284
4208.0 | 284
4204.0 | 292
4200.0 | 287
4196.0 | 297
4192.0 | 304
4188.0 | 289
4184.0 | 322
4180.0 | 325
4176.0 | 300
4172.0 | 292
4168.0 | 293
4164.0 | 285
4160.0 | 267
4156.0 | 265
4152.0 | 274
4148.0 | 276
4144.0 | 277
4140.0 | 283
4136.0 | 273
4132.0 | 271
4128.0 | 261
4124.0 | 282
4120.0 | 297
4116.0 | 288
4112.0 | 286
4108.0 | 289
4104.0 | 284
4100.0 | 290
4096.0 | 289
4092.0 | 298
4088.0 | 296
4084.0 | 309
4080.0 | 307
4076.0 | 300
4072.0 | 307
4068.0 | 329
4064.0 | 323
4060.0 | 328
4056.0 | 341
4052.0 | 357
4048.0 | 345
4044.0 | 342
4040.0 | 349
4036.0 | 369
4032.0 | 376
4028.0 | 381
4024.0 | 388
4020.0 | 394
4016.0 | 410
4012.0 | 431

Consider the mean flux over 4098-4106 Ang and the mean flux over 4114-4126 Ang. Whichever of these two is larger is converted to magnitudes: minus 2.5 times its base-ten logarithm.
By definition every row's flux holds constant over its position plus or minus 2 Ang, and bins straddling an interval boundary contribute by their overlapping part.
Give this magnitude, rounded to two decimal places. -6.15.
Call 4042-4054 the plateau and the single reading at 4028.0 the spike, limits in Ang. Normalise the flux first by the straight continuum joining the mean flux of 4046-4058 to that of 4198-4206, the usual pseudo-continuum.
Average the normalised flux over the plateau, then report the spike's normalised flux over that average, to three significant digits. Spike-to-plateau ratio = 1.07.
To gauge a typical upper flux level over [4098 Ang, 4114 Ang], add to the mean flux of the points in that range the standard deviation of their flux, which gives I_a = 290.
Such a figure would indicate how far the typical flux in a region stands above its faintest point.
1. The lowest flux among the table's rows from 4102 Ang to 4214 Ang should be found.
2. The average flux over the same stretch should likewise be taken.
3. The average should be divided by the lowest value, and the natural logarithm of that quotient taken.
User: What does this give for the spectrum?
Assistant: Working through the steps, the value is 0.094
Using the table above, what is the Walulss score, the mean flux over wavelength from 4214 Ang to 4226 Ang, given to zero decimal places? 280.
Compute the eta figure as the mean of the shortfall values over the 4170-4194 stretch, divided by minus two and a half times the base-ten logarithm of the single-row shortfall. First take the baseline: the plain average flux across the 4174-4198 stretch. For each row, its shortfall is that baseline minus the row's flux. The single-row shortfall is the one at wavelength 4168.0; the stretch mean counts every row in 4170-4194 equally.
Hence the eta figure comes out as 0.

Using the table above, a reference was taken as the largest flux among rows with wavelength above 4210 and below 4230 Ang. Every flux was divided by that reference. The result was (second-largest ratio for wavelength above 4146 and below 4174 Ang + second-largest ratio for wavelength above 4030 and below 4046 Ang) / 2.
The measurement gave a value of 1.140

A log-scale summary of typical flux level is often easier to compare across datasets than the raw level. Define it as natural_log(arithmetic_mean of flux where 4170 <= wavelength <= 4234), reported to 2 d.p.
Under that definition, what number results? 5.67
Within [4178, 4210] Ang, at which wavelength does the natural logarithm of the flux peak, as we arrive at 4180.0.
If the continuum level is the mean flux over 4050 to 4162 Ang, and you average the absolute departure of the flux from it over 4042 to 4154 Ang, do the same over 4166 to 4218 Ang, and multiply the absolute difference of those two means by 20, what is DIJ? 212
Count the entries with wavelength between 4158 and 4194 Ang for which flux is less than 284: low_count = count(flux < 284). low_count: 1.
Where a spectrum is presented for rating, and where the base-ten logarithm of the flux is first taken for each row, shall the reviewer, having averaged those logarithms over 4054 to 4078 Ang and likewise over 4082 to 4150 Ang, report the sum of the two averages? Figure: 4.961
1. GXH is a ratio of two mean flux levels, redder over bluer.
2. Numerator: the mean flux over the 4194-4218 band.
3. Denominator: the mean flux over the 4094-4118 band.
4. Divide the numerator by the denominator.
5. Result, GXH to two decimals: 1.00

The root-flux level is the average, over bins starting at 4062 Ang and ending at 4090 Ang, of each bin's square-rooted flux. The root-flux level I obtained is 17.6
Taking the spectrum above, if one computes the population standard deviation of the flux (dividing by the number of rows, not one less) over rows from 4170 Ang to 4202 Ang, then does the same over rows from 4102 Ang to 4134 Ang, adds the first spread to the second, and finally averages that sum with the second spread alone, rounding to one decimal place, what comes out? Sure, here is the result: 17.3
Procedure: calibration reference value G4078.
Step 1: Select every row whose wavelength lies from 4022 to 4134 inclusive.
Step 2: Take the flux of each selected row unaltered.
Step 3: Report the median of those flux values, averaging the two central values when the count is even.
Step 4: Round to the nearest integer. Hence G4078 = 307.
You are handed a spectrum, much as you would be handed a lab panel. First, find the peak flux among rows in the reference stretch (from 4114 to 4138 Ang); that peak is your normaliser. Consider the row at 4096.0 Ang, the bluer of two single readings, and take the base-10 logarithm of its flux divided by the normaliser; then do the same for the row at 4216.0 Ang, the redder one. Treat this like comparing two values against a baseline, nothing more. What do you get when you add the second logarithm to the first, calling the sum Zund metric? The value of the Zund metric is -0.02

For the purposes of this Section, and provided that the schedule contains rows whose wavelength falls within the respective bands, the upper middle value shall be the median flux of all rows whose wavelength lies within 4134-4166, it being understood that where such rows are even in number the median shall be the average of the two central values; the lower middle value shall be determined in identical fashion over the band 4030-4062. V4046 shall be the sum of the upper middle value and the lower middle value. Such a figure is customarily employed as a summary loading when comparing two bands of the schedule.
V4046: 622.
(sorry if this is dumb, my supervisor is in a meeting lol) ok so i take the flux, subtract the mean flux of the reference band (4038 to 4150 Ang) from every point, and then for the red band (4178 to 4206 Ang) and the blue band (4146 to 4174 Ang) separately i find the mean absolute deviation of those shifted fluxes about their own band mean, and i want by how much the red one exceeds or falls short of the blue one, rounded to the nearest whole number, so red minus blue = 3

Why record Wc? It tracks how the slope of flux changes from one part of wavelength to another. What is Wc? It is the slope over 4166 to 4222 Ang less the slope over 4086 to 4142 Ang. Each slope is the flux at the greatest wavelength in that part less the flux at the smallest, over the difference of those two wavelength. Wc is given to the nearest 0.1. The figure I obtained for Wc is -0.1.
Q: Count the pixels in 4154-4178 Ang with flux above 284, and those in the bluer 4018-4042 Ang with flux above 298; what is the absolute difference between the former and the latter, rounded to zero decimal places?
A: 2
